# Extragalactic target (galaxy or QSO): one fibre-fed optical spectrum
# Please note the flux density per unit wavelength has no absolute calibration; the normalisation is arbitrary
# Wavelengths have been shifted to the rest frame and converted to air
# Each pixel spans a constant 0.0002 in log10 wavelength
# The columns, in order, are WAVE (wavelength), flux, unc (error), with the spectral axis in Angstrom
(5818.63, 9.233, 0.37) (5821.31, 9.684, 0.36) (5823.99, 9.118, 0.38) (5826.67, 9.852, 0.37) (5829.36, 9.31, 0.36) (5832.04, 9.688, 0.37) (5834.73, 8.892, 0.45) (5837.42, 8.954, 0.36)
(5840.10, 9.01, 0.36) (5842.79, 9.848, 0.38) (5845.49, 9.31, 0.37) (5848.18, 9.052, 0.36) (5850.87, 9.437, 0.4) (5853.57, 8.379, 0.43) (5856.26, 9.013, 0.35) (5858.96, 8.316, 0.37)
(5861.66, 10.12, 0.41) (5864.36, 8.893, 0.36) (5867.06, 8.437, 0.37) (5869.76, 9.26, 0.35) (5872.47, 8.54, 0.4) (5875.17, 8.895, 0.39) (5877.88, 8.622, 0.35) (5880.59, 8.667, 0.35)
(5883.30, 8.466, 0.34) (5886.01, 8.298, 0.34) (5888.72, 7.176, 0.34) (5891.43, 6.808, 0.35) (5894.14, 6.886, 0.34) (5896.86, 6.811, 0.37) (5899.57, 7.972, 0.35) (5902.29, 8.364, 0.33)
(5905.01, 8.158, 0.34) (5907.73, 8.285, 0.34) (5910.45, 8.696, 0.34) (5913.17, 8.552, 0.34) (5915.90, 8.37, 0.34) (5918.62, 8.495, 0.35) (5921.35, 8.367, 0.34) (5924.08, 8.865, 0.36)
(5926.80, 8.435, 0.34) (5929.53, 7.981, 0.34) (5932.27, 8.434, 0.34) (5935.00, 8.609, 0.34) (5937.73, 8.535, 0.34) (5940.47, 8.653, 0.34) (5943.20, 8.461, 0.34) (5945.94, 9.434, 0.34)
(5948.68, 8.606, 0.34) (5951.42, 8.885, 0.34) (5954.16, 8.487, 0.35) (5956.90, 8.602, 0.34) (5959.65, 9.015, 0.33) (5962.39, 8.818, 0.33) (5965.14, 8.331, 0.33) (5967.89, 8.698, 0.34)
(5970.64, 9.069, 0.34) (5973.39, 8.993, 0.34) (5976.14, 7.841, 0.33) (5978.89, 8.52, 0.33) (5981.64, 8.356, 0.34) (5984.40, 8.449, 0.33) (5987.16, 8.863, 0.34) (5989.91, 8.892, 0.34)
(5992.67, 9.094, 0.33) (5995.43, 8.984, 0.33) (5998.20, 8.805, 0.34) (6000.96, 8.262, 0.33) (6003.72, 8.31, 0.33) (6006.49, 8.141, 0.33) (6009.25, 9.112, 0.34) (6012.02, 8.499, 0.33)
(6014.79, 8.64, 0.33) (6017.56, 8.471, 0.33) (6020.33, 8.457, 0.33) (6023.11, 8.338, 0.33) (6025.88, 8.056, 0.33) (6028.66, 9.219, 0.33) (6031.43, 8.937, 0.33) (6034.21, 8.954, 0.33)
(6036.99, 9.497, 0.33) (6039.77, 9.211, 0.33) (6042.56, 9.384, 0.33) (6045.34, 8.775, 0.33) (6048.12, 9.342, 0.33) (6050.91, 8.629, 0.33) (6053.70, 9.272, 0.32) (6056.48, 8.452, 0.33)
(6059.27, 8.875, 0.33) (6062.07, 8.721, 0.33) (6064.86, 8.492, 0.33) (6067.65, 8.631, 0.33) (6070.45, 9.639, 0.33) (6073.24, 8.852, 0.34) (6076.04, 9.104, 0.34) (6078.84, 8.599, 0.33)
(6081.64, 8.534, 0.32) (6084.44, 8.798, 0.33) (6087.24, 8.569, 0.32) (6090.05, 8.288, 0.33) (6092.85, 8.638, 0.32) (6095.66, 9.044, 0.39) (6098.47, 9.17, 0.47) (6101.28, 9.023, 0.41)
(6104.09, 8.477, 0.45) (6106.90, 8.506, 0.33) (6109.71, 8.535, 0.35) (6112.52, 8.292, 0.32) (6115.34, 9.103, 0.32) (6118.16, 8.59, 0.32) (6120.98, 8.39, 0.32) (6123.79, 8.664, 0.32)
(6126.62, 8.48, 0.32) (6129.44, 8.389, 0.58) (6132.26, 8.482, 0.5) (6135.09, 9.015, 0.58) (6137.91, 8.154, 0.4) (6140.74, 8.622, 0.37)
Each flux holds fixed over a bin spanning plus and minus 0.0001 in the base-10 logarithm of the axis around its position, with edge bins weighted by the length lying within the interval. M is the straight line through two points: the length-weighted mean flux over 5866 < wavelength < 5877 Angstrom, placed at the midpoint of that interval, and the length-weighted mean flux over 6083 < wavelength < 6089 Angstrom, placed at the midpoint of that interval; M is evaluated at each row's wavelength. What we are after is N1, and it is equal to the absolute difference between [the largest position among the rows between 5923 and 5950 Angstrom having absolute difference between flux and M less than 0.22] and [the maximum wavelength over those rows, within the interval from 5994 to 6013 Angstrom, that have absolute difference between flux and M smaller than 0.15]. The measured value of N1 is 49.5 Angstrom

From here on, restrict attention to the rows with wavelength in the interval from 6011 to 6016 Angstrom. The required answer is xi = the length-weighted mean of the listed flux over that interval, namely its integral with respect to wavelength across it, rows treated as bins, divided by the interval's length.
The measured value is 8.57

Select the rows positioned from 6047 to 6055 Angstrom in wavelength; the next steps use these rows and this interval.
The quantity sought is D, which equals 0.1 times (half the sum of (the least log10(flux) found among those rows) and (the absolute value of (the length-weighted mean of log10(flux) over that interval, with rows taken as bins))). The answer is 0.0946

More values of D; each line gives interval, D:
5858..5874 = 0.0935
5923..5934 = 0.0914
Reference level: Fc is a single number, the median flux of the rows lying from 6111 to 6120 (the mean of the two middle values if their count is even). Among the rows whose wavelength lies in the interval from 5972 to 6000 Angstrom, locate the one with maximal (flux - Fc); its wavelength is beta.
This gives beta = 5992.67 Angstrom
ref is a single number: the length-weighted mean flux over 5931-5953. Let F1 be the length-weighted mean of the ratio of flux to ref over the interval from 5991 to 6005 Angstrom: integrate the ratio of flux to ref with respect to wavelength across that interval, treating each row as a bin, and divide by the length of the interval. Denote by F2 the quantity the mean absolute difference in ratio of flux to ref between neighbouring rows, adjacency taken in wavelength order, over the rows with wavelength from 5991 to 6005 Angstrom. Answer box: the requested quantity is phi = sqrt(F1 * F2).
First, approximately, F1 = 1.00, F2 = 0.025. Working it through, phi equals 0.16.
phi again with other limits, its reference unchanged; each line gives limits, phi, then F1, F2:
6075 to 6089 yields 0.17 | 1.00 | 0.031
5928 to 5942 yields 0.15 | 0.97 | 0.024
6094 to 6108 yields 0.16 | 1.02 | 0.024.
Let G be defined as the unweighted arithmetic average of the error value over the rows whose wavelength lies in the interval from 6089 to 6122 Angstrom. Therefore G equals 0.361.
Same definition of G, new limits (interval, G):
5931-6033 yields 0.335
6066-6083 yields 0.332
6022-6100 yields 0.336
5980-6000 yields 0.336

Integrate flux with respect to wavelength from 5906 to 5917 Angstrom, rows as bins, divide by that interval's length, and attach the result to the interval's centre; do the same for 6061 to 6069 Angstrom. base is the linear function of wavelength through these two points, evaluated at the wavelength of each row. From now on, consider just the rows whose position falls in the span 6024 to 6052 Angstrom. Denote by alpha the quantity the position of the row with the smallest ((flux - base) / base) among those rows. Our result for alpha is 6025.88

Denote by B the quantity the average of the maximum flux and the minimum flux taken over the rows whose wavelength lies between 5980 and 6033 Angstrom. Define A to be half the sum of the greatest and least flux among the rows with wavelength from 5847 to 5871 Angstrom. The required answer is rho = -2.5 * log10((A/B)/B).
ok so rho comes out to 2.27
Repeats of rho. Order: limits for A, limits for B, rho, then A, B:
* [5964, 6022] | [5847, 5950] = 2.32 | 8.48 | 8.46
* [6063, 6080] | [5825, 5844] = 2.47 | 9.07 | 9.37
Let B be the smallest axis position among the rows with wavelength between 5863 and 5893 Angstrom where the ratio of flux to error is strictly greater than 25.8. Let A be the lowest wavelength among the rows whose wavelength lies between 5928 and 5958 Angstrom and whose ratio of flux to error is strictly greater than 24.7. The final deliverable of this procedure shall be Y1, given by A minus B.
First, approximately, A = 5932.27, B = 5869.76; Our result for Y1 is 62.5 Angstrom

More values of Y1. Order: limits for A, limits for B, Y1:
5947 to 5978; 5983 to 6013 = -38.5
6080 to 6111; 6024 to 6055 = 53.0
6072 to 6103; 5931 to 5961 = 127.3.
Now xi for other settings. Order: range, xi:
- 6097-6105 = 8.91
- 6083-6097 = 8.67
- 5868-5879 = 8.82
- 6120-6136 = 8.56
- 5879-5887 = 8.49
